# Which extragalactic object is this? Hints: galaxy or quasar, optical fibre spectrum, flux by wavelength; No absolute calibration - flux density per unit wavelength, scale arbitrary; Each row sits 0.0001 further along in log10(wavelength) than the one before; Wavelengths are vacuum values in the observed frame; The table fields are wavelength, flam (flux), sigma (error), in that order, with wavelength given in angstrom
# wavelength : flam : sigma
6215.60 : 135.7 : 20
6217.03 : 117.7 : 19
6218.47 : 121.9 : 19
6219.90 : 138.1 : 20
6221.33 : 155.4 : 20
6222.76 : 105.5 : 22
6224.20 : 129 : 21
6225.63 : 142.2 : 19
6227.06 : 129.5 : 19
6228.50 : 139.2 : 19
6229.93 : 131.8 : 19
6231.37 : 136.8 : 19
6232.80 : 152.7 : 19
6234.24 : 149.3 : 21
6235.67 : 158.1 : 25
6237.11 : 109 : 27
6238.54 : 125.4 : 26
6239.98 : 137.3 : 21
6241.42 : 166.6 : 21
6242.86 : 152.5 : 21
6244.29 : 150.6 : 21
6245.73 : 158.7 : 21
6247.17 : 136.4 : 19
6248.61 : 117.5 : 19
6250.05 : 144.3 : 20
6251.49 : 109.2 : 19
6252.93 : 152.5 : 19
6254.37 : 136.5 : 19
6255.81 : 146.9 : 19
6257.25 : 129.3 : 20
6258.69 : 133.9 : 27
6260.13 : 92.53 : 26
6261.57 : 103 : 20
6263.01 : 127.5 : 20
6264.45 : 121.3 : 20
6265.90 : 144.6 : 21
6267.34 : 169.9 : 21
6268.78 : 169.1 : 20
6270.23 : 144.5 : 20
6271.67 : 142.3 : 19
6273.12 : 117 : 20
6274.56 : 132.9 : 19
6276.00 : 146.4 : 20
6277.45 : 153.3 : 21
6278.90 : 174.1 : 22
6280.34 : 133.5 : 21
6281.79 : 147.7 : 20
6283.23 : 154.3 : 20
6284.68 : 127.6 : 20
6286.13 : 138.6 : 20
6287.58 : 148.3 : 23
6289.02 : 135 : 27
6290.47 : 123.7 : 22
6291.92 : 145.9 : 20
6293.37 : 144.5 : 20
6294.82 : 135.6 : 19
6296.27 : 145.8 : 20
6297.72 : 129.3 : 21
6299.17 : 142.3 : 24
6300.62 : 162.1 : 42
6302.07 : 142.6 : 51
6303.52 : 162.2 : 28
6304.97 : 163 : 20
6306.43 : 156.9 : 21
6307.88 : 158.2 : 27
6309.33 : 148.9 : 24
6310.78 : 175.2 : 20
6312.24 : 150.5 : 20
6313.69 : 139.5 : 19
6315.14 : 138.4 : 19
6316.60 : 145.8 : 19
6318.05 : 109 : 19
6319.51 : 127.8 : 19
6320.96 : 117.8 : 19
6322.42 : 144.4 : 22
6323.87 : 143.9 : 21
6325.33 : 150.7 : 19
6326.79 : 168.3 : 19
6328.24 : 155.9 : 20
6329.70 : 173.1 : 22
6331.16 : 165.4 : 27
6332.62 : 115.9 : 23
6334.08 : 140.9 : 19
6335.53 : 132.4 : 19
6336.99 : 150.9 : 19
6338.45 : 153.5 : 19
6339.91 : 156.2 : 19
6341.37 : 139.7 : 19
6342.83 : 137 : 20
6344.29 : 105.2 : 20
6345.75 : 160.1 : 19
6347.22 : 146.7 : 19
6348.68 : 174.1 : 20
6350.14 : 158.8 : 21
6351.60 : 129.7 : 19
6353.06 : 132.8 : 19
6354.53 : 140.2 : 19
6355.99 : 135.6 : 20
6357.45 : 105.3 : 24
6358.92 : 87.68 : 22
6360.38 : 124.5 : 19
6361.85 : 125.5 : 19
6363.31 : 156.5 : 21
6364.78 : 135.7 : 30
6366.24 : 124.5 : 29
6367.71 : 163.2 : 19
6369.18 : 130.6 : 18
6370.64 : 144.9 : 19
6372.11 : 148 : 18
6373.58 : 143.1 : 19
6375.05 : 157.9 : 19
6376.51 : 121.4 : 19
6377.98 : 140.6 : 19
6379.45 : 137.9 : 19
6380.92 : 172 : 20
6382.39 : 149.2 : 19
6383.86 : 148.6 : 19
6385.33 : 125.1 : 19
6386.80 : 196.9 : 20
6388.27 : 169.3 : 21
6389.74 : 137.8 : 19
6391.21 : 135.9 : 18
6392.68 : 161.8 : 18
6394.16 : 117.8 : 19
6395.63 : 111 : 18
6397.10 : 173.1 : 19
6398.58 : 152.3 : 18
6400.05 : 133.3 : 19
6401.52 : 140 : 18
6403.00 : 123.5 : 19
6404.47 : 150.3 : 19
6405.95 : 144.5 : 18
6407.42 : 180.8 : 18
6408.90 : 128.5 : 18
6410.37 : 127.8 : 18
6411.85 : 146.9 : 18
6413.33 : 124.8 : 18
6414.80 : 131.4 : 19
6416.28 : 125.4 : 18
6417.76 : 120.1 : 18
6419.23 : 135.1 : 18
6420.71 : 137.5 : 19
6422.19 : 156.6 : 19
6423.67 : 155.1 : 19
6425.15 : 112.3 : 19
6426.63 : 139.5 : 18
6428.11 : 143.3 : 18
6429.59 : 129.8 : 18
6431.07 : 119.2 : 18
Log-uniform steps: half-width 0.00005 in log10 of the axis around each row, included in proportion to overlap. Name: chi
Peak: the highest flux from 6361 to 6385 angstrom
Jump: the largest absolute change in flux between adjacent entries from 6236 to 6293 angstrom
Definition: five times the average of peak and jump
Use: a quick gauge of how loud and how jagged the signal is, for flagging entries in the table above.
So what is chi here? 538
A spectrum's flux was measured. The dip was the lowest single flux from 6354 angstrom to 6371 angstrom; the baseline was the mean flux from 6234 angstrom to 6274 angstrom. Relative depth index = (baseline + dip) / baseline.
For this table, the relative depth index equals 1.64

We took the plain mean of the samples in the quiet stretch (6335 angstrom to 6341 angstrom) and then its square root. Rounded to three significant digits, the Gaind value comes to 12.2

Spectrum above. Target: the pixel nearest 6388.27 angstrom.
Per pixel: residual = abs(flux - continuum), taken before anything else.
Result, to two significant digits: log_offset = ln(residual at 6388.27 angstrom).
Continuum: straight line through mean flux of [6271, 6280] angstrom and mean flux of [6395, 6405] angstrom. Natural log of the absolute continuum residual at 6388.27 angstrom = 3.3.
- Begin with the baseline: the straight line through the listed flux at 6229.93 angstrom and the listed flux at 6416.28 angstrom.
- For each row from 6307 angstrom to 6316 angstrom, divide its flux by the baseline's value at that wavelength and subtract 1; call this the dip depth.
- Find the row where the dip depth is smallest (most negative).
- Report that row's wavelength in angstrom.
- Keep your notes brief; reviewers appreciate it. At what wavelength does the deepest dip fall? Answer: 6315.14 angstrom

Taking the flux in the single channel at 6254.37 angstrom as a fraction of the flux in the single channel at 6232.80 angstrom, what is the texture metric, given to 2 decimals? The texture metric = 0.89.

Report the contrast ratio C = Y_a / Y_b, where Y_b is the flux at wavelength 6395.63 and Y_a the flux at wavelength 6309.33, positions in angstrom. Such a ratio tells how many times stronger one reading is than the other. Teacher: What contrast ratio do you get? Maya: 1.34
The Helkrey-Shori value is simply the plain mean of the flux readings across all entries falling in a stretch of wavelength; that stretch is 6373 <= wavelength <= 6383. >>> 146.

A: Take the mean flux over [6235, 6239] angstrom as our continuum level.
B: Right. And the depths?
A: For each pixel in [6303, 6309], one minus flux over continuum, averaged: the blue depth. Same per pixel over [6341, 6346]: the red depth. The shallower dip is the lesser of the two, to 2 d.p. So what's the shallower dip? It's -0.22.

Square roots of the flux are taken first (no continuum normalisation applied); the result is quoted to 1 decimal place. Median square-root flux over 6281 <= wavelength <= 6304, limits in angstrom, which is 12.0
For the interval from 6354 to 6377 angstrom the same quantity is 11.6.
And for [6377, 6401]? 12.0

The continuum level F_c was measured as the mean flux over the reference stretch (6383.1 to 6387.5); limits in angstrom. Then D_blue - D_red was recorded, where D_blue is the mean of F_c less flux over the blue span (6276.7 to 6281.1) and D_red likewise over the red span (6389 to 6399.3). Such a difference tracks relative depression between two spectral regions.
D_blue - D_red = -12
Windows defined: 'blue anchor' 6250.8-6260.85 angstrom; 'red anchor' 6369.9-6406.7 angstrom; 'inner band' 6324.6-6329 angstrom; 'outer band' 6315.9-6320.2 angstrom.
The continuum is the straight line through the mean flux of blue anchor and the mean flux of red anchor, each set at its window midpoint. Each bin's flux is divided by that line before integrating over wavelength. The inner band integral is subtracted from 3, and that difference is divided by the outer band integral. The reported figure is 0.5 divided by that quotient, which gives -1.0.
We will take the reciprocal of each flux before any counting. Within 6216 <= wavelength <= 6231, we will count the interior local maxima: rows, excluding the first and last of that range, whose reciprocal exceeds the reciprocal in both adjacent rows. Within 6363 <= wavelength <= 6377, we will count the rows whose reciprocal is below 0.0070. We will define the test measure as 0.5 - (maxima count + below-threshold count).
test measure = -7.5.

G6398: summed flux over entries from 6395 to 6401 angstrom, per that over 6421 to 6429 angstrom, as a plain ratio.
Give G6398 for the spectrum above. 0.81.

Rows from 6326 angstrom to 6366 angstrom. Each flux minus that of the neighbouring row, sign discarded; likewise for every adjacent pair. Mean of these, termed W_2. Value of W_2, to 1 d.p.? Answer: 18.8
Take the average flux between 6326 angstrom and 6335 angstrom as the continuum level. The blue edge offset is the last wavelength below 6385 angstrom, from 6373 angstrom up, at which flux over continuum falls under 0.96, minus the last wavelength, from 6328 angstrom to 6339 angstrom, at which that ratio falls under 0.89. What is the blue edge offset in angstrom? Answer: 43.9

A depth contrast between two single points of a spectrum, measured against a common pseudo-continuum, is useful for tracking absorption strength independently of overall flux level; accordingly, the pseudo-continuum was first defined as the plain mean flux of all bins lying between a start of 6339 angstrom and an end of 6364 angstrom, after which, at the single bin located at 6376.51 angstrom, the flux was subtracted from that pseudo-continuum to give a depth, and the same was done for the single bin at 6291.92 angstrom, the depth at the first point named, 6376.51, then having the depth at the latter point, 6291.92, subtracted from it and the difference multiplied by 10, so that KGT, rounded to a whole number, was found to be 245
